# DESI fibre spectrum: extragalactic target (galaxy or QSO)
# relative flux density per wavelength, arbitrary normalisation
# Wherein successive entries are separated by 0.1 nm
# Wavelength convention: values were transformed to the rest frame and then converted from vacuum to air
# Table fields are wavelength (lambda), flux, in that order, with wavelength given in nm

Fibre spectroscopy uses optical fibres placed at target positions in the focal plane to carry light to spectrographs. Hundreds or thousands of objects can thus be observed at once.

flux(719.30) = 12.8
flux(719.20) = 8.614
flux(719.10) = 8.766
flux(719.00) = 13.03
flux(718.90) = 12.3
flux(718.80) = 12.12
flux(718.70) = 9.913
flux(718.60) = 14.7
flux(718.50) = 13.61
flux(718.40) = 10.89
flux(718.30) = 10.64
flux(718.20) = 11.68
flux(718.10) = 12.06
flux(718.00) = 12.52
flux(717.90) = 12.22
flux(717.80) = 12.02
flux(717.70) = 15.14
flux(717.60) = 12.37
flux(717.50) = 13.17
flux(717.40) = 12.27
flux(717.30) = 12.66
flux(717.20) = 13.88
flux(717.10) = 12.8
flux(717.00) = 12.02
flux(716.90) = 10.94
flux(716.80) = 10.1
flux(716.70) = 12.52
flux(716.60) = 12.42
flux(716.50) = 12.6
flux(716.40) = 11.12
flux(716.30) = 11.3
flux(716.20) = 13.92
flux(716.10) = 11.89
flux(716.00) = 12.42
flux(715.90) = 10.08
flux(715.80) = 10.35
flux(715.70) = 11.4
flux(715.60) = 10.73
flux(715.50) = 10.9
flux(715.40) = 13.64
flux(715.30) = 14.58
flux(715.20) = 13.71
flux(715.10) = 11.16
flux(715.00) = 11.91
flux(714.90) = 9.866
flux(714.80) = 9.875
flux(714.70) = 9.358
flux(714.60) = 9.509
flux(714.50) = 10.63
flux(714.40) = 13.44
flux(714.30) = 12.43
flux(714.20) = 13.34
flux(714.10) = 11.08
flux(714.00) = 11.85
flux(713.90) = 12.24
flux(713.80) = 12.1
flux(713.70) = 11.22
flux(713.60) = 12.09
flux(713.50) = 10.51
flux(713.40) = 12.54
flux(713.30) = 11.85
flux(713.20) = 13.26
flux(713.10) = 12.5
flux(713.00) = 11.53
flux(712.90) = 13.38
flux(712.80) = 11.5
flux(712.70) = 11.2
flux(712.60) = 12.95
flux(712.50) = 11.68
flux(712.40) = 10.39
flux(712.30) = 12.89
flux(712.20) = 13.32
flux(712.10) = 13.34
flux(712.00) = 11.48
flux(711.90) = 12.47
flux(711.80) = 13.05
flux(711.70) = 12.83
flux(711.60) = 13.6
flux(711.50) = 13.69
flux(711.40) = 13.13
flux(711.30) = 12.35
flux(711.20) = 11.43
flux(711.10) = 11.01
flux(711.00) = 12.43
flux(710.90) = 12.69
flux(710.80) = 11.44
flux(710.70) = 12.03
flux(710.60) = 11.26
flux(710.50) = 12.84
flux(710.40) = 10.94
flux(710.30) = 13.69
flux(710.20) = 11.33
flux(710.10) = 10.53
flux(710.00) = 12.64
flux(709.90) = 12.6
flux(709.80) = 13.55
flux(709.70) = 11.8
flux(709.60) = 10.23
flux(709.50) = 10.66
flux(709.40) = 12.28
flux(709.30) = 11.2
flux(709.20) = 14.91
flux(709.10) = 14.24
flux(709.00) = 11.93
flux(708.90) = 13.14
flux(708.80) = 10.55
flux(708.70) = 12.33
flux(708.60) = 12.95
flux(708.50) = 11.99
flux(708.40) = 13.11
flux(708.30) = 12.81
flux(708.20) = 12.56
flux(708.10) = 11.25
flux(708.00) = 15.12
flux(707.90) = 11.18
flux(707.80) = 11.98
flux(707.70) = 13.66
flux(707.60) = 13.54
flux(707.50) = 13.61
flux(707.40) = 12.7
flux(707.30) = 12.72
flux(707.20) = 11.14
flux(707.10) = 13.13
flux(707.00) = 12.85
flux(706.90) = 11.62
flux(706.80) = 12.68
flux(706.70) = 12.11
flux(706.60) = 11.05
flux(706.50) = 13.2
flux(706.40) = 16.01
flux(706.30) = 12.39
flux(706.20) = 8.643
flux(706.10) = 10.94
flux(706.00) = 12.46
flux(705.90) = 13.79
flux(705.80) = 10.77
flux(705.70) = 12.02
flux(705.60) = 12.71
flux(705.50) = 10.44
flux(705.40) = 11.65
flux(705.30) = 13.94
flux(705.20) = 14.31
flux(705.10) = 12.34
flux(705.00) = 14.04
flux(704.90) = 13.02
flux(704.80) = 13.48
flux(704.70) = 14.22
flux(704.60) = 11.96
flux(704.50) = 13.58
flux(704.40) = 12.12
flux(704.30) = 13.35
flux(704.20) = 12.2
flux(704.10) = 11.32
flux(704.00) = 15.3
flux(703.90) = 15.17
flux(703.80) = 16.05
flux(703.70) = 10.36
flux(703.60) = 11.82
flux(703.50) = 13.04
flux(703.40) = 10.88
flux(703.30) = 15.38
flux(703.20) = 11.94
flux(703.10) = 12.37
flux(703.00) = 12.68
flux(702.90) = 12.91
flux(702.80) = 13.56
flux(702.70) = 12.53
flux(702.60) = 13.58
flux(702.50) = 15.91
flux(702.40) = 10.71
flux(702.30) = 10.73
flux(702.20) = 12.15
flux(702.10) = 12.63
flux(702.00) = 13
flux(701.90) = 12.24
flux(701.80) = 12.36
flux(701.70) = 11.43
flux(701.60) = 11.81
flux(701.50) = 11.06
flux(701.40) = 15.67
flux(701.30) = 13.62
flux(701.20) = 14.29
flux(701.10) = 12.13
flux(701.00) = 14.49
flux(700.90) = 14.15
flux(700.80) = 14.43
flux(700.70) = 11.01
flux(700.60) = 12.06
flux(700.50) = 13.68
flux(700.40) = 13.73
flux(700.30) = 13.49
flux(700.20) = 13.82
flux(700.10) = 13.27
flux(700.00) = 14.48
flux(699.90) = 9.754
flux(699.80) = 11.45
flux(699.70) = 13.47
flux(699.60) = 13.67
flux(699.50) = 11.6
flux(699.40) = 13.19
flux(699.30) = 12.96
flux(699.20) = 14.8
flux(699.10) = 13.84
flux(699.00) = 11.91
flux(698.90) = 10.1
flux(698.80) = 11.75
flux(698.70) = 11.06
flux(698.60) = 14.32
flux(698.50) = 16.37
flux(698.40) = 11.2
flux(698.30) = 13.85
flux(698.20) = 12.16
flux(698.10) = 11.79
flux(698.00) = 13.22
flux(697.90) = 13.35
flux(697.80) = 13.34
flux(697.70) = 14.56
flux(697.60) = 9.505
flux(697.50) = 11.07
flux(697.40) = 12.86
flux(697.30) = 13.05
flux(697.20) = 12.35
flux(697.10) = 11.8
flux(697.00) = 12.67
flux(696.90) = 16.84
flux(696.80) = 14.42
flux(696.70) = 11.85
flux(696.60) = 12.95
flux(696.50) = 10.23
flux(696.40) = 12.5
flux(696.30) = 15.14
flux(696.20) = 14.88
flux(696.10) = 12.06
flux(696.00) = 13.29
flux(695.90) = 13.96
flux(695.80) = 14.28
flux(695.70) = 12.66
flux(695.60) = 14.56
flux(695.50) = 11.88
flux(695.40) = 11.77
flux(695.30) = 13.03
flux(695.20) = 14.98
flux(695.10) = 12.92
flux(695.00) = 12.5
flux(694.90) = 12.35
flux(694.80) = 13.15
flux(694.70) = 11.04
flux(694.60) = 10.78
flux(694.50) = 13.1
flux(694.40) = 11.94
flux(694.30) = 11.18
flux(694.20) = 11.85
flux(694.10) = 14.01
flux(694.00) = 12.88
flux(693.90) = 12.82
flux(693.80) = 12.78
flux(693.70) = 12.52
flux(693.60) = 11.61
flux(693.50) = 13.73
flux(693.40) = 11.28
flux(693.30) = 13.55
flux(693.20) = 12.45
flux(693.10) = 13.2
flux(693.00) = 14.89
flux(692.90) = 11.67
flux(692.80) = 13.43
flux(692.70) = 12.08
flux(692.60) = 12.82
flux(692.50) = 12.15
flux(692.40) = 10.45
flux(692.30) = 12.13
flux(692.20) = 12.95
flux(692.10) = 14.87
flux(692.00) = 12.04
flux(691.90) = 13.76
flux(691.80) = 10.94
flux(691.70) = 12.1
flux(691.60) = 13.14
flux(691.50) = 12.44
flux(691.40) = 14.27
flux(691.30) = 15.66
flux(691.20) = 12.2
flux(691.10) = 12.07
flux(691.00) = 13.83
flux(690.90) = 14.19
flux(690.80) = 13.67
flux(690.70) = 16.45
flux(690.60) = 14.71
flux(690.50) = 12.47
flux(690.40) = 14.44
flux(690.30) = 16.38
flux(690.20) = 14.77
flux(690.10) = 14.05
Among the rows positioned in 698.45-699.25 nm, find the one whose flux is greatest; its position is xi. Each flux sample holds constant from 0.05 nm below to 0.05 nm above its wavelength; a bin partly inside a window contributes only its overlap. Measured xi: 698.50 nm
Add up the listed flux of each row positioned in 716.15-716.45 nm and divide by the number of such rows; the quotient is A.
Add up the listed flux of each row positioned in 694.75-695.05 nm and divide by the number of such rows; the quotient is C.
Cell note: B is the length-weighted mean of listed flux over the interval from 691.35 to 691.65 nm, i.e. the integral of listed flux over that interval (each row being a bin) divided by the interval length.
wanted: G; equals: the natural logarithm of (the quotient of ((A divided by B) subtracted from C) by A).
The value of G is -0.03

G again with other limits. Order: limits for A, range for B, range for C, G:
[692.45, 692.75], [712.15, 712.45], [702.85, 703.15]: -0.06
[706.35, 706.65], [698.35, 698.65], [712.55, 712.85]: -0.21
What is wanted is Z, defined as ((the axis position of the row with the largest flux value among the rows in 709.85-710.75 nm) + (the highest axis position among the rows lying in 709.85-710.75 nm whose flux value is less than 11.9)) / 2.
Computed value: 710.45 nm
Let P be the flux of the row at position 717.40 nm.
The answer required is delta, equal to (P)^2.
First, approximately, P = 12.27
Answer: 151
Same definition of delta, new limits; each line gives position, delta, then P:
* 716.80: 102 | 10.1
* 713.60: 146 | 12.09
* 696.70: 140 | 11.85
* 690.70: 271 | 16.45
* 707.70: 187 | 13.66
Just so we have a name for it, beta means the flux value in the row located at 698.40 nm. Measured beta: 11.2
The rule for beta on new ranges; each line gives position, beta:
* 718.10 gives 12.06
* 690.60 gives 14.71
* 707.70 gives 13.66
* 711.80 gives 13.05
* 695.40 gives 11.77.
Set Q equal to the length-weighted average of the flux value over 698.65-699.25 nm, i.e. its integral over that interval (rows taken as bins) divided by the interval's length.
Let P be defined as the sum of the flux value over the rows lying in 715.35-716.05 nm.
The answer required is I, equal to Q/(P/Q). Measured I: 1.89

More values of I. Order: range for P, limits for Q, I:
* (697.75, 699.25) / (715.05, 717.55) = 0.76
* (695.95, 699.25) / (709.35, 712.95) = 0.35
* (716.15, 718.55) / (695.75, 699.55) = 0.57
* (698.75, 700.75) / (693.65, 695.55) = 0.61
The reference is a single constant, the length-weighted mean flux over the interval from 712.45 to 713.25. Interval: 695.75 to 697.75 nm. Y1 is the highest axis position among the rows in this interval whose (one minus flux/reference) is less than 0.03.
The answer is 697.70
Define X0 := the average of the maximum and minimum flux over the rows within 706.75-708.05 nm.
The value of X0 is 13.1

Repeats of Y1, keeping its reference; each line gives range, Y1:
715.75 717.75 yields 717.70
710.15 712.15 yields 712.10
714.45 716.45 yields 716.20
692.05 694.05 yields 694.00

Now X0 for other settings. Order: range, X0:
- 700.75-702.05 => 13.4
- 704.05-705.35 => 12.8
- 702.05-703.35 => 13.3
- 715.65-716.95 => 12.0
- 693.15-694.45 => 12.6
